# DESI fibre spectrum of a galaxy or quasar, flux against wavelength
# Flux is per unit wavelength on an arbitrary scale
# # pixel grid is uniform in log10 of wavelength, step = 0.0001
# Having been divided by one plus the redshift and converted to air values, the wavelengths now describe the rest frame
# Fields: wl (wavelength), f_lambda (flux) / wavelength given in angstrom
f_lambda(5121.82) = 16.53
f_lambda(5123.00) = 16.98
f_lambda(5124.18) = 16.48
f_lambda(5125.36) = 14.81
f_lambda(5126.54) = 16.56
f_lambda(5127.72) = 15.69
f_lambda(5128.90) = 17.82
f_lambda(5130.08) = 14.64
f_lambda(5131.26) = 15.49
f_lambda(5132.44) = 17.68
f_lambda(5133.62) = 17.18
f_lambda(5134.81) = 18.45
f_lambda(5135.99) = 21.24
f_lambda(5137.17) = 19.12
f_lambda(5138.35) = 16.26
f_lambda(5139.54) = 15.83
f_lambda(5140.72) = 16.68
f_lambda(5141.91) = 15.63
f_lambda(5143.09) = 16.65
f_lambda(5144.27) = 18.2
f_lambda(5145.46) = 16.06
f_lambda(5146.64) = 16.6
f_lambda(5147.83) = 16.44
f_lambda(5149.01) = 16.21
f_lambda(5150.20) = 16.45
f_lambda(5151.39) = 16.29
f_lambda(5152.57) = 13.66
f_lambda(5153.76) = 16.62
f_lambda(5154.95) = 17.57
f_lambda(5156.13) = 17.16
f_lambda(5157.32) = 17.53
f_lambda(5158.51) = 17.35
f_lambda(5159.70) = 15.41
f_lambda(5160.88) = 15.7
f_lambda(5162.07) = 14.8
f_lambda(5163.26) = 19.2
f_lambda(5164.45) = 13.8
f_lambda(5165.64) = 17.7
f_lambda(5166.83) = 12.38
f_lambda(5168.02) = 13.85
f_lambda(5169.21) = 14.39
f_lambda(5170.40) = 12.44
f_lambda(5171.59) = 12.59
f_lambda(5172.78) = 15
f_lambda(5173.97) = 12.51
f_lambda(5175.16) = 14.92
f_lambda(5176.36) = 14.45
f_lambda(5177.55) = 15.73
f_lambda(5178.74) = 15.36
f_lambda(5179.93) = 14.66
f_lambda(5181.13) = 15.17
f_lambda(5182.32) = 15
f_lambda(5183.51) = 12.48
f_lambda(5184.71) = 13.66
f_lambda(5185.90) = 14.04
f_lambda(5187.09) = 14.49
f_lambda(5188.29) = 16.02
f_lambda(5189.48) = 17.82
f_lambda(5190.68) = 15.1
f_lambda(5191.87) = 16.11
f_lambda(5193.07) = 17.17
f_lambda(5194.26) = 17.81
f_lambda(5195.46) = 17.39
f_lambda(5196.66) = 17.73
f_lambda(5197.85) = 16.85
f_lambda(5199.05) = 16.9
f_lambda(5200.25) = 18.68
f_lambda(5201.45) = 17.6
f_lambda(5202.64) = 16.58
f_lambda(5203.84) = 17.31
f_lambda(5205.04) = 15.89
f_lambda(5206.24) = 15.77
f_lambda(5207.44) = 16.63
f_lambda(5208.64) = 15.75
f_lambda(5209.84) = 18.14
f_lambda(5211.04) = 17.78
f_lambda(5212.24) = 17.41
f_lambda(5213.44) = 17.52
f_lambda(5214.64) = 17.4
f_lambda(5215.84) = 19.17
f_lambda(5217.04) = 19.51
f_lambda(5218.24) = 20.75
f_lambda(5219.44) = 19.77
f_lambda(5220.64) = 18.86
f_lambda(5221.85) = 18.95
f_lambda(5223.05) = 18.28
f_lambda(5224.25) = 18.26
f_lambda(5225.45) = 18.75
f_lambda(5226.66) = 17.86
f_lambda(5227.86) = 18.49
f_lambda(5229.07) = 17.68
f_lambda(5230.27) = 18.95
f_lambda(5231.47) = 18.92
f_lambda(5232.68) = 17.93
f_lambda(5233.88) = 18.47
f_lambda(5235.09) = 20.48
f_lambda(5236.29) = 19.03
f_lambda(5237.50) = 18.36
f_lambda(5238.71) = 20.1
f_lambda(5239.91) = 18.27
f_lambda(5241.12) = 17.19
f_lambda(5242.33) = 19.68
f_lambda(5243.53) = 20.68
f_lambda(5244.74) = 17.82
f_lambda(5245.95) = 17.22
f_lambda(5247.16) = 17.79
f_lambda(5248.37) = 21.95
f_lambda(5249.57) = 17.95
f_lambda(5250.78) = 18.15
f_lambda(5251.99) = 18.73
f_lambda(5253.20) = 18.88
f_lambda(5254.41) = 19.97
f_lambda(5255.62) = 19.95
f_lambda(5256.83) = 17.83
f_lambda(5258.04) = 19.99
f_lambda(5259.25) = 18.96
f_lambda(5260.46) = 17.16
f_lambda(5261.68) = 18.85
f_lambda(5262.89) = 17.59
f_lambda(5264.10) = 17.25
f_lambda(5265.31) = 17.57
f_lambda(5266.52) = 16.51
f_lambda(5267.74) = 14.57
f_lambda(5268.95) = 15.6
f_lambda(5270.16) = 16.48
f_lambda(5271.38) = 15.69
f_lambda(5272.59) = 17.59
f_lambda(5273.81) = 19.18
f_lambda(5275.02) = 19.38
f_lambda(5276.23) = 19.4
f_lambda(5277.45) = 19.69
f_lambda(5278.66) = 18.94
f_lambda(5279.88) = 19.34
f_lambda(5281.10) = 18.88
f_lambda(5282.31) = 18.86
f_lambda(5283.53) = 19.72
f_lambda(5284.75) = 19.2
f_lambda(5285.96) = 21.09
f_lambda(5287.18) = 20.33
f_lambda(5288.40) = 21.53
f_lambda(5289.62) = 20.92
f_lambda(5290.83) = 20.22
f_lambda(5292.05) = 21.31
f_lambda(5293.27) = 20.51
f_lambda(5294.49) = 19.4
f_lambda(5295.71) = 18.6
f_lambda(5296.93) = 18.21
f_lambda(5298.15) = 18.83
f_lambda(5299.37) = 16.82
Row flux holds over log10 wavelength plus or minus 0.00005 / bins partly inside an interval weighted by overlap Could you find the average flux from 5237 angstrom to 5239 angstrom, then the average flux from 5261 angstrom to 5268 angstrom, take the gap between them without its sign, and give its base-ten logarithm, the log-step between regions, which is 0.3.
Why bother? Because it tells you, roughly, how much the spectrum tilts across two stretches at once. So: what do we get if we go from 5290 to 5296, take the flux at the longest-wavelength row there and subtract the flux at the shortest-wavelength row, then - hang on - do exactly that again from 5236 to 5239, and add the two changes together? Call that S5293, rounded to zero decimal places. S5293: -1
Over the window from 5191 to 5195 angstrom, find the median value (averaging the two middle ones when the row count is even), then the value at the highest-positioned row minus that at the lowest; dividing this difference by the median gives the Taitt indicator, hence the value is 0.10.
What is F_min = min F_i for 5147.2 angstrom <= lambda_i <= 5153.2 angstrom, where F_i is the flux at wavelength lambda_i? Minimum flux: 13.66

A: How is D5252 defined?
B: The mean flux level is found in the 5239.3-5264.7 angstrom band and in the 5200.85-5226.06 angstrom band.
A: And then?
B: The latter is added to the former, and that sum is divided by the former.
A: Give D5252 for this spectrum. 1.96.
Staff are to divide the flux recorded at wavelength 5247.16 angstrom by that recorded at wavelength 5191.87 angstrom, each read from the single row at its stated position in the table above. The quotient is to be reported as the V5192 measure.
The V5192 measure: 1.10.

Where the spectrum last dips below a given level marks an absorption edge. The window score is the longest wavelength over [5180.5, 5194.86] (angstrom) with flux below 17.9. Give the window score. 5194.26 angstrom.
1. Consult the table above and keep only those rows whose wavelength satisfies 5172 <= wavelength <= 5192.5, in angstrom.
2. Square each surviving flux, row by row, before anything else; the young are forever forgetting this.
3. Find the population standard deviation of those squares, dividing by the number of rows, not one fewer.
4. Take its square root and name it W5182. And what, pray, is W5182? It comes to 6.1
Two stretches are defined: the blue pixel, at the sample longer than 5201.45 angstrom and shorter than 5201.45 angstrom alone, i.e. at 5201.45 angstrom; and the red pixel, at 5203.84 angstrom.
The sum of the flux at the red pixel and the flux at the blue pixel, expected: 34.9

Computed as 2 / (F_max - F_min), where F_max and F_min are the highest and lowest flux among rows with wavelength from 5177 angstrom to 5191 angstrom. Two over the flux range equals 0.375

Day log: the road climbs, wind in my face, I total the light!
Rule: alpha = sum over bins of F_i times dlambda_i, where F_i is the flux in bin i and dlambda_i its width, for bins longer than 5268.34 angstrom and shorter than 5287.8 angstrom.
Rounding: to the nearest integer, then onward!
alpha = 364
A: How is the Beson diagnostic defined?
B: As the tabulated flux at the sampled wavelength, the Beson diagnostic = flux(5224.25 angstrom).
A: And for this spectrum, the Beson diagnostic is 18.26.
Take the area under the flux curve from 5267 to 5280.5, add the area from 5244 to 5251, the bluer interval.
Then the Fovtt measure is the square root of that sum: 19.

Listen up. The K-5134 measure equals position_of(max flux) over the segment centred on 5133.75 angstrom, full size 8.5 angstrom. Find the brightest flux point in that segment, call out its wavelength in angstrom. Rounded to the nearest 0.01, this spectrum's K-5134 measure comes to 5135.99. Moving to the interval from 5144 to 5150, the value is 5144.27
